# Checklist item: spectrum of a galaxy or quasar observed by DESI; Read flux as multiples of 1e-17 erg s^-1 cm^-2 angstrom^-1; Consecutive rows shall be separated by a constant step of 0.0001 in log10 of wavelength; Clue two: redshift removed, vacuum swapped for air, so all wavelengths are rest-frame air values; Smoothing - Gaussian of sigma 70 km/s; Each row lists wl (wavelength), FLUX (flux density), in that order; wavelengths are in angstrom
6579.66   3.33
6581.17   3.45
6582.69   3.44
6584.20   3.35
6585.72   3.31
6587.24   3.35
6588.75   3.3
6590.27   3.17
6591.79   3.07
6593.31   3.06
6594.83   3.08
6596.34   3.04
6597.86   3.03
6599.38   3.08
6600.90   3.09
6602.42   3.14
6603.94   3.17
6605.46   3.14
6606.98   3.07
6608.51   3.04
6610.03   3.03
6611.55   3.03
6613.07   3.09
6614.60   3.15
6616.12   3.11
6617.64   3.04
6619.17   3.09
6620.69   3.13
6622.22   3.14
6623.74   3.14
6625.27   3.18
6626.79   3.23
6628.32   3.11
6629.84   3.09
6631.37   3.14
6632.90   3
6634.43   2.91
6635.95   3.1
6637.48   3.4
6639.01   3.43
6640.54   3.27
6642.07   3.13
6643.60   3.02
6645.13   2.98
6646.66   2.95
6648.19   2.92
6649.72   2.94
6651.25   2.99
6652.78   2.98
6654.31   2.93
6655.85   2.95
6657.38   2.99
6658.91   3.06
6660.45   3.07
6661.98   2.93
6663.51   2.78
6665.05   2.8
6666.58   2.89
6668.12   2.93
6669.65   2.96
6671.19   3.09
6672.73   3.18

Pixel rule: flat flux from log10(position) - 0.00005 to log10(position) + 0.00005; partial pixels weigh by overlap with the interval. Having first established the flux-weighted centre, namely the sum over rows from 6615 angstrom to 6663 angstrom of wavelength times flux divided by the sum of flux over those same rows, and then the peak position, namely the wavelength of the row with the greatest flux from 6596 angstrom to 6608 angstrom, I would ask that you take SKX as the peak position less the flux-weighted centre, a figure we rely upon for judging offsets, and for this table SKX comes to -34.8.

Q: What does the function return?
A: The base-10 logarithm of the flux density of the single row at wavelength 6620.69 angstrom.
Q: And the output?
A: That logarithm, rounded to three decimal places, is 0.496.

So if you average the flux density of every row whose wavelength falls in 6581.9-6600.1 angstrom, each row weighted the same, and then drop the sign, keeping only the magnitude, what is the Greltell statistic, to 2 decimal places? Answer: 3.19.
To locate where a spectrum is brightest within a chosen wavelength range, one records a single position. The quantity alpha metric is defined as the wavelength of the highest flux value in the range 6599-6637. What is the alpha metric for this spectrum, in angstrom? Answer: 6626.79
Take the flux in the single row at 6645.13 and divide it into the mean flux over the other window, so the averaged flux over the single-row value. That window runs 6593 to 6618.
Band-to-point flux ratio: 1.03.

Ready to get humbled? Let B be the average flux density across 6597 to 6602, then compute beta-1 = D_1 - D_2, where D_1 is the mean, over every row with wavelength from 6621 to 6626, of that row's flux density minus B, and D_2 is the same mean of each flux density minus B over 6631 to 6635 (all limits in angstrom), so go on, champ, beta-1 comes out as 0.14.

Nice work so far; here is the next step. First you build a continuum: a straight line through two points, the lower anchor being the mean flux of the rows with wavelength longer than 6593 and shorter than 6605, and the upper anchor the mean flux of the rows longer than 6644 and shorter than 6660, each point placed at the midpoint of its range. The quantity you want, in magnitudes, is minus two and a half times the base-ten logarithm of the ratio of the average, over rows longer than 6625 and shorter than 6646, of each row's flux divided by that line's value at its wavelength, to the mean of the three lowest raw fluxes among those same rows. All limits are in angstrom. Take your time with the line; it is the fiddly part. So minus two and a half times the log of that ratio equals 1.13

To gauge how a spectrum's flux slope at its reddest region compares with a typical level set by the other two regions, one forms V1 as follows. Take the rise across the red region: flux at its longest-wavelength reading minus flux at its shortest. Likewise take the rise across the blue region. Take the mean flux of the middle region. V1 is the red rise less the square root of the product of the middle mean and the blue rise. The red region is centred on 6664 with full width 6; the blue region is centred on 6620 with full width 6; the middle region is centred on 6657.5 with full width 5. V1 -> -0.6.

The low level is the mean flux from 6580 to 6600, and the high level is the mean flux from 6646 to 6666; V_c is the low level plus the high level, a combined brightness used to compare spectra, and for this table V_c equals 6.16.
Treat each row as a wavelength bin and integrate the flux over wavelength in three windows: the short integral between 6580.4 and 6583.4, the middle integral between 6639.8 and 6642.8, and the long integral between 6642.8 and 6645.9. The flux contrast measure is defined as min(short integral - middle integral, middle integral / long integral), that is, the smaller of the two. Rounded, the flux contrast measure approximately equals 0.7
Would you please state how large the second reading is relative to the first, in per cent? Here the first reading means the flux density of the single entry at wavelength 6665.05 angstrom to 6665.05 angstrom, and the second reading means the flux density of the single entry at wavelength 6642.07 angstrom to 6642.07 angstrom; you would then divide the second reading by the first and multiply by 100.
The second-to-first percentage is 112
